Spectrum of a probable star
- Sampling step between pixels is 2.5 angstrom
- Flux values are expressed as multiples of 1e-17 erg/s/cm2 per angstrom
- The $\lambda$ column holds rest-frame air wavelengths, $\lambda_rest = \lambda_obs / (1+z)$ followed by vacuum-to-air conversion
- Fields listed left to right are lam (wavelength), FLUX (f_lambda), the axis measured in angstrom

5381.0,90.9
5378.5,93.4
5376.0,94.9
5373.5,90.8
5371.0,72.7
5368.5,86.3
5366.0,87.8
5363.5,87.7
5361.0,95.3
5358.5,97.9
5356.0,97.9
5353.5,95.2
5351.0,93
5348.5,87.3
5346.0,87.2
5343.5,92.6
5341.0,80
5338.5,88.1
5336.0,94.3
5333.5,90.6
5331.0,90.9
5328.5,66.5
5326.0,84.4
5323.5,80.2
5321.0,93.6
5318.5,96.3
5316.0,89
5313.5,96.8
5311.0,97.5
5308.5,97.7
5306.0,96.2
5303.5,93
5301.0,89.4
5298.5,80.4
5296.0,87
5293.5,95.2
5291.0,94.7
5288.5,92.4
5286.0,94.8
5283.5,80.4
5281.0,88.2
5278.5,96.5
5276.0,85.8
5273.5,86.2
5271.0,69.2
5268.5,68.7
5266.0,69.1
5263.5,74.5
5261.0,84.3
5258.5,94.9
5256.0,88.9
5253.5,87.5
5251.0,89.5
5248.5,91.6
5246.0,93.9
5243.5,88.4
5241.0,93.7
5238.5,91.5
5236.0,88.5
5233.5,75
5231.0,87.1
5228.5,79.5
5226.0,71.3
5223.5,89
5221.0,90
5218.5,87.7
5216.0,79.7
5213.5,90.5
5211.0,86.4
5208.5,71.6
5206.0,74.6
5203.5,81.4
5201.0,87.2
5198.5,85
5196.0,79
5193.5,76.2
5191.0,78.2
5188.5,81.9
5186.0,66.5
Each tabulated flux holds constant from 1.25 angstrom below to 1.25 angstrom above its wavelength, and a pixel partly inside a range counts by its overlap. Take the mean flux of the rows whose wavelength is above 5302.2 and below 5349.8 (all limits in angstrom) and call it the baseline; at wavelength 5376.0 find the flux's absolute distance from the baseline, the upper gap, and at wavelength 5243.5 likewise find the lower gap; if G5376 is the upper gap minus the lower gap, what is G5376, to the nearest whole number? 4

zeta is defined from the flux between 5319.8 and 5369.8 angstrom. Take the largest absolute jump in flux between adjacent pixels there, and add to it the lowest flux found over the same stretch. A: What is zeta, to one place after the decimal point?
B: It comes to 90.9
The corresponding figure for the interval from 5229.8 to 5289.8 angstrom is 85.7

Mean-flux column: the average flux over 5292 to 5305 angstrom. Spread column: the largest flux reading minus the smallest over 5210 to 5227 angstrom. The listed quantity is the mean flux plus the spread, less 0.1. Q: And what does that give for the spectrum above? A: 108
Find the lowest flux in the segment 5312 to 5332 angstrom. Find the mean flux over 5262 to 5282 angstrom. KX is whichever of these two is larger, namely 80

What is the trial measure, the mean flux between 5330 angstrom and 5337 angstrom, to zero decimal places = 92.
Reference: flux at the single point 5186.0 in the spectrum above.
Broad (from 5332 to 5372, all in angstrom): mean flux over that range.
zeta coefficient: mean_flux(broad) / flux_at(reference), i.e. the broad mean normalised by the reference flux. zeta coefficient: 1.35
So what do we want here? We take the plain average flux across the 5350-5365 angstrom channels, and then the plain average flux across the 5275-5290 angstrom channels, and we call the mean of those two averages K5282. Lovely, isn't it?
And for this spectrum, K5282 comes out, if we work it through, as 92.1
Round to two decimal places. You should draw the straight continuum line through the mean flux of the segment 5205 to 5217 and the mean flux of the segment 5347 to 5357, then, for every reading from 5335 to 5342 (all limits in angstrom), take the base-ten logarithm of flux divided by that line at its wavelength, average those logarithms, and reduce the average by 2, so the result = -2.02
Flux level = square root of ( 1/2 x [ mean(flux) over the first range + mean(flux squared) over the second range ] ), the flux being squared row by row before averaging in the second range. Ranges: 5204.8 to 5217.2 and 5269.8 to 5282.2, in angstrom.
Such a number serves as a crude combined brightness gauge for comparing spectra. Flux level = 60.9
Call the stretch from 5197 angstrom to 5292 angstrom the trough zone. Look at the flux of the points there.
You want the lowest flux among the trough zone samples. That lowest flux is 68.7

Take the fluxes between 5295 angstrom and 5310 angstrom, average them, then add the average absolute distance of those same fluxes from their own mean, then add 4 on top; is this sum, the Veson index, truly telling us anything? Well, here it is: 100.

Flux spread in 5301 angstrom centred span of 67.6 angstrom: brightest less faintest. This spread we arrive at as 31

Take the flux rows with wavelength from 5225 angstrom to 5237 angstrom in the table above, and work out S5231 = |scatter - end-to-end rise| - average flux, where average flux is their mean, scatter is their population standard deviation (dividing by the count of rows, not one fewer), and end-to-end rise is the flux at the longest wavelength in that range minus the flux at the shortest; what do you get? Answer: -69.8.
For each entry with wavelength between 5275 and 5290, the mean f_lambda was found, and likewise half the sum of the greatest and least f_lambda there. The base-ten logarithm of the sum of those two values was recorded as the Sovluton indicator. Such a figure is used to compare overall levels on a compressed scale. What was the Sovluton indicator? 2.251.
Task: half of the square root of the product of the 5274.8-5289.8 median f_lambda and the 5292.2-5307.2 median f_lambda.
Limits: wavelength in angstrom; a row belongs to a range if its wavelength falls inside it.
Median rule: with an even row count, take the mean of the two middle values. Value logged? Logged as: 45.4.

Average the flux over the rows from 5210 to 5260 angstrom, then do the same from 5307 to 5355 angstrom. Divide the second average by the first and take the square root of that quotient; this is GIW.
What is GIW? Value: 1.01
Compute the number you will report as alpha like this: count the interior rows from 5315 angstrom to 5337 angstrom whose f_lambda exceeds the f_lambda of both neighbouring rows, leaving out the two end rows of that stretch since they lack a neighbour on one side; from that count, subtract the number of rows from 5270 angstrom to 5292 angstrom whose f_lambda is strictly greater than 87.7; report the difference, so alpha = -2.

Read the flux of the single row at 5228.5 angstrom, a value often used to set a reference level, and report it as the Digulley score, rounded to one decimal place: 79.5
